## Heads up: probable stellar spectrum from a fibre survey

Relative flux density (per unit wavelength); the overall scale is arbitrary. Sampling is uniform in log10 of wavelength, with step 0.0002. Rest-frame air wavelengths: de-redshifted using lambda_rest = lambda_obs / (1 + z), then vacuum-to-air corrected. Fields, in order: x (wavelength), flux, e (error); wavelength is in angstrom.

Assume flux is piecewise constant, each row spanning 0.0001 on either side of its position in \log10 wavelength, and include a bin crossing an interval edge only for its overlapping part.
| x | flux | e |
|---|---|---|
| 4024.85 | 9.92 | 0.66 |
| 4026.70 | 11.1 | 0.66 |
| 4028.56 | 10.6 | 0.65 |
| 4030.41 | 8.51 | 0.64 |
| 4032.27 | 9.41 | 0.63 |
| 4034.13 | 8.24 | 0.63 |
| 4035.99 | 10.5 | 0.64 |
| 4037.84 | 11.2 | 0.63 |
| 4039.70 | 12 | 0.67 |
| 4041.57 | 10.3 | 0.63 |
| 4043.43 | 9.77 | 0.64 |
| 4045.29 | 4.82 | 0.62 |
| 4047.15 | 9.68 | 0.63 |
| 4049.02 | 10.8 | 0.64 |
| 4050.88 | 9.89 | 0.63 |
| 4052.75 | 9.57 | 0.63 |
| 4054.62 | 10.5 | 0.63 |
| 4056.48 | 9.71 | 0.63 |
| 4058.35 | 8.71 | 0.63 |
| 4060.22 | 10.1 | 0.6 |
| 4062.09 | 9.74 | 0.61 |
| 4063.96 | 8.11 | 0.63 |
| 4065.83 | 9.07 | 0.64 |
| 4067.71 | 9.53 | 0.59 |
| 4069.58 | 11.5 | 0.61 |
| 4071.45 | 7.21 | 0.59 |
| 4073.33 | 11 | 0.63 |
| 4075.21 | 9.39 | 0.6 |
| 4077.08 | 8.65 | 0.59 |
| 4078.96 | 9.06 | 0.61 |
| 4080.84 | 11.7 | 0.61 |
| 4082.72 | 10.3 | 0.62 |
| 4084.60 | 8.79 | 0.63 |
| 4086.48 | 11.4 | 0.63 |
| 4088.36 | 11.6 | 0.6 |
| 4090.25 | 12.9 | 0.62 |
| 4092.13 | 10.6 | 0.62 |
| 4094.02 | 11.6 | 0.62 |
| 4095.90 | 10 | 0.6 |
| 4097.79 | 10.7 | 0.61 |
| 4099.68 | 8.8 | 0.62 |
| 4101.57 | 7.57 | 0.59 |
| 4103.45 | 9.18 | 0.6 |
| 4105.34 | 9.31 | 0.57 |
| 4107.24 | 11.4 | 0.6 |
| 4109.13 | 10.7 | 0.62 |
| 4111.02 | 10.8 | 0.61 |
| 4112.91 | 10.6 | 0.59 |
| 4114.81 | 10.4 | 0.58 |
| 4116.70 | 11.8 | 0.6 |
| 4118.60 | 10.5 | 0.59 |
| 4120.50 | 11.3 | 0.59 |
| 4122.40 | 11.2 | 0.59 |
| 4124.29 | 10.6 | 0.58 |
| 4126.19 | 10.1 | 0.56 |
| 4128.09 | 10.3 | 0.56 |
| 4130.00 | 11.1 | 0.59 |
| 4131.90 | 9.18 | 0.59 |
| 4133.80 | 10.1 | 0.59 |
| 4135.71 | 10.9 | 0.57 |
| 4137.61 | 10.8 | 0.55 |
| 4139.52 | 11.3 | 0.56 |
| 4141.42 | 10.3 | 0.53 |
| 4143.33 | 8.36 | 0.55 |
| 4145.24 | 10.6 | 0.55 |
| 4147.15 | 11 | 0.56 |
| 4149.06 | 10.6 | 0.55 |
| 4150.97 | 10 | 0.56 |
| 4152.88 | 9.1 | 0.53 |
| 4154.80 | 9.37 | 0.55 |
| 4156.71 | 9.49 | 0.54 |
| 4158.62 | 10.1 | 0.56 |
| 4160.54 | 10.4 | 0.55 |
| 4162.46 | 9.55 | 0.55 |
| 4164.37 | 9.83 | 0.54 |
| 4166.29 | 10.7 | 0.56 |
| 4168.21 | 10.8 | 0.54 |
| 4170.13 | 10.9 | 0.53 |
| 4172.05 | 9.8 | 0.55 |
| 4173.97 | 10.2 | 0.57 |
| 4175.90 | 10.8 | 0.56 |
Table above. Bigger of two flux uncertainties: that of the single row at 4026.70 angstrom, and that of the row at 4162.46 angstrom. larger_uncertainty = 0.66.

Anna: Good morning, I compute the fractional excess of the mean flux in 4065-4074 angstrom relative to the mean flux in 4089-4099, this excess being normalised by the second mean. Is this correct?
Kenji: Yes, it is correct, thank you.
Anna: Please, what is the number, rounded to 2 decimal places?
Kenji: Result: -0.13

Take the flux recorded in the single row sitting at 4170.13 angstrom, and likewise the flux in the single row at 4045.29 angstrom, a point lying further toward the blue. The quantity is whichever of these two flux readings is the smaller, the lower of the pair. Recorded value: 4.8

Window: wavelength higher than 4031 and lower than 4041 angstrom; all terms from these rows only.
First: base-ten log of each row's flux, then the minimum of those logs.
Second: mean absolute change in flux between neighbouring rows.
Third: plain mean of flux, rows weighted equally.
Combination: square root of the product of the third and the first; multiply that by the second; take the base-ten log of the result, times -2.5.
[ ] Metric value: -1.44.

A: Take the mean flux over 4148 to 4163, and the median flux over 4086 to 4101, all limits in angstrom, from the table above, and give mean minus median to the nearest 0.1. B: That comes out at -1.2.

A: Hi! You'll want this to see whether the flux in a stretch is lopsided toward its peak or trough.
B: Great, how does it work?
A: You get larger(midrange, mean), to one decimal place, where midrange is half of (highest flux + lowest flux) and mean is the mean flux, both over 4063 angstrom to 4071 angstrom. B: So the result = 9.8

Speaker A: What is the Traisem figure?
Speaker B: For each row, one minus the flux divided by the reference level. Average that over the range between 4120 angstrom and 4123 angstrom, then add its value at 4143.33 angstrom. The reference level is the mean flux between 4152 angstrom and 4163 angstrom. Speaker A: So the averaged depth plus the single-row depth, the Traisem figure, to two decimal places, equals -0.03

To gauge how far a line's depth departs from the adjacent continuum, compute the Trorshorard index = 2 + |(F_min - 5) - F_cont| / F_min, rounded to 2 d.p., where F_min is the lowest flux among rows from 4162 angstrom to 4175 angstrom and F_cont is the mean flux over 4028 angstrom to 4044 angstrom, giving 2.58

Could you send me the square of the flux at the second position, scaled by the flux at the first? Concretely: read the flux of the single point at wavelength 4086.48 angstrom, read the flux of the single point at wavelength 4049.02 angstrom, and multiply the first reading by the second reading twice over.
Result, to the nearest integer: 1330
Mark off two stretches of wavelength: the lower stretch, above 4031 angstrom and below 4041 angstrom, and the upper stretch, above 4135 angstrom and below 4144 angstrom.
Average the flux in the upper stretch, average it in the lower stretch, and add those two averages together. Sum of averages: 20.6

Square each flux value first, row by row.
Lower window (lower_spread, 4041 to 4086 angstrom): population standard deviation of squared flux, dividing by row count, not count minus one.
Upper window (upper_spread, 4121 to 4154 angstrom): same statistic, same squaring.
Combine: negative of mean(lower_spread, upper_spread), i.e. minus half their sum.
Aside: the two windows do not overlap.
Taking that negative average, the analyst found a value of -19.9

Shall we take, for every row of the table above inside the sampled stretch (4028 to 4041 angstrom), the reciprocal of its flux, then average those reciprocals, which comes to 0.101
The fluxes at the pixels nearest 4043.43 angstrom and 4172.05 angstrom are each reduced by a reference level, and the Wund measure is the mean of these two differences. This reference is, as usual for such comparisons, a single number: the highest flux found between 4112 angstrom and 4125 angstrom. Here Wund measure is -2.0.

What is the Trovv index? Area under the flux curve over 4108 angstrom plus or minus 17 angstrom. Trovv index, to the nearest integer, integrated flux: 354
